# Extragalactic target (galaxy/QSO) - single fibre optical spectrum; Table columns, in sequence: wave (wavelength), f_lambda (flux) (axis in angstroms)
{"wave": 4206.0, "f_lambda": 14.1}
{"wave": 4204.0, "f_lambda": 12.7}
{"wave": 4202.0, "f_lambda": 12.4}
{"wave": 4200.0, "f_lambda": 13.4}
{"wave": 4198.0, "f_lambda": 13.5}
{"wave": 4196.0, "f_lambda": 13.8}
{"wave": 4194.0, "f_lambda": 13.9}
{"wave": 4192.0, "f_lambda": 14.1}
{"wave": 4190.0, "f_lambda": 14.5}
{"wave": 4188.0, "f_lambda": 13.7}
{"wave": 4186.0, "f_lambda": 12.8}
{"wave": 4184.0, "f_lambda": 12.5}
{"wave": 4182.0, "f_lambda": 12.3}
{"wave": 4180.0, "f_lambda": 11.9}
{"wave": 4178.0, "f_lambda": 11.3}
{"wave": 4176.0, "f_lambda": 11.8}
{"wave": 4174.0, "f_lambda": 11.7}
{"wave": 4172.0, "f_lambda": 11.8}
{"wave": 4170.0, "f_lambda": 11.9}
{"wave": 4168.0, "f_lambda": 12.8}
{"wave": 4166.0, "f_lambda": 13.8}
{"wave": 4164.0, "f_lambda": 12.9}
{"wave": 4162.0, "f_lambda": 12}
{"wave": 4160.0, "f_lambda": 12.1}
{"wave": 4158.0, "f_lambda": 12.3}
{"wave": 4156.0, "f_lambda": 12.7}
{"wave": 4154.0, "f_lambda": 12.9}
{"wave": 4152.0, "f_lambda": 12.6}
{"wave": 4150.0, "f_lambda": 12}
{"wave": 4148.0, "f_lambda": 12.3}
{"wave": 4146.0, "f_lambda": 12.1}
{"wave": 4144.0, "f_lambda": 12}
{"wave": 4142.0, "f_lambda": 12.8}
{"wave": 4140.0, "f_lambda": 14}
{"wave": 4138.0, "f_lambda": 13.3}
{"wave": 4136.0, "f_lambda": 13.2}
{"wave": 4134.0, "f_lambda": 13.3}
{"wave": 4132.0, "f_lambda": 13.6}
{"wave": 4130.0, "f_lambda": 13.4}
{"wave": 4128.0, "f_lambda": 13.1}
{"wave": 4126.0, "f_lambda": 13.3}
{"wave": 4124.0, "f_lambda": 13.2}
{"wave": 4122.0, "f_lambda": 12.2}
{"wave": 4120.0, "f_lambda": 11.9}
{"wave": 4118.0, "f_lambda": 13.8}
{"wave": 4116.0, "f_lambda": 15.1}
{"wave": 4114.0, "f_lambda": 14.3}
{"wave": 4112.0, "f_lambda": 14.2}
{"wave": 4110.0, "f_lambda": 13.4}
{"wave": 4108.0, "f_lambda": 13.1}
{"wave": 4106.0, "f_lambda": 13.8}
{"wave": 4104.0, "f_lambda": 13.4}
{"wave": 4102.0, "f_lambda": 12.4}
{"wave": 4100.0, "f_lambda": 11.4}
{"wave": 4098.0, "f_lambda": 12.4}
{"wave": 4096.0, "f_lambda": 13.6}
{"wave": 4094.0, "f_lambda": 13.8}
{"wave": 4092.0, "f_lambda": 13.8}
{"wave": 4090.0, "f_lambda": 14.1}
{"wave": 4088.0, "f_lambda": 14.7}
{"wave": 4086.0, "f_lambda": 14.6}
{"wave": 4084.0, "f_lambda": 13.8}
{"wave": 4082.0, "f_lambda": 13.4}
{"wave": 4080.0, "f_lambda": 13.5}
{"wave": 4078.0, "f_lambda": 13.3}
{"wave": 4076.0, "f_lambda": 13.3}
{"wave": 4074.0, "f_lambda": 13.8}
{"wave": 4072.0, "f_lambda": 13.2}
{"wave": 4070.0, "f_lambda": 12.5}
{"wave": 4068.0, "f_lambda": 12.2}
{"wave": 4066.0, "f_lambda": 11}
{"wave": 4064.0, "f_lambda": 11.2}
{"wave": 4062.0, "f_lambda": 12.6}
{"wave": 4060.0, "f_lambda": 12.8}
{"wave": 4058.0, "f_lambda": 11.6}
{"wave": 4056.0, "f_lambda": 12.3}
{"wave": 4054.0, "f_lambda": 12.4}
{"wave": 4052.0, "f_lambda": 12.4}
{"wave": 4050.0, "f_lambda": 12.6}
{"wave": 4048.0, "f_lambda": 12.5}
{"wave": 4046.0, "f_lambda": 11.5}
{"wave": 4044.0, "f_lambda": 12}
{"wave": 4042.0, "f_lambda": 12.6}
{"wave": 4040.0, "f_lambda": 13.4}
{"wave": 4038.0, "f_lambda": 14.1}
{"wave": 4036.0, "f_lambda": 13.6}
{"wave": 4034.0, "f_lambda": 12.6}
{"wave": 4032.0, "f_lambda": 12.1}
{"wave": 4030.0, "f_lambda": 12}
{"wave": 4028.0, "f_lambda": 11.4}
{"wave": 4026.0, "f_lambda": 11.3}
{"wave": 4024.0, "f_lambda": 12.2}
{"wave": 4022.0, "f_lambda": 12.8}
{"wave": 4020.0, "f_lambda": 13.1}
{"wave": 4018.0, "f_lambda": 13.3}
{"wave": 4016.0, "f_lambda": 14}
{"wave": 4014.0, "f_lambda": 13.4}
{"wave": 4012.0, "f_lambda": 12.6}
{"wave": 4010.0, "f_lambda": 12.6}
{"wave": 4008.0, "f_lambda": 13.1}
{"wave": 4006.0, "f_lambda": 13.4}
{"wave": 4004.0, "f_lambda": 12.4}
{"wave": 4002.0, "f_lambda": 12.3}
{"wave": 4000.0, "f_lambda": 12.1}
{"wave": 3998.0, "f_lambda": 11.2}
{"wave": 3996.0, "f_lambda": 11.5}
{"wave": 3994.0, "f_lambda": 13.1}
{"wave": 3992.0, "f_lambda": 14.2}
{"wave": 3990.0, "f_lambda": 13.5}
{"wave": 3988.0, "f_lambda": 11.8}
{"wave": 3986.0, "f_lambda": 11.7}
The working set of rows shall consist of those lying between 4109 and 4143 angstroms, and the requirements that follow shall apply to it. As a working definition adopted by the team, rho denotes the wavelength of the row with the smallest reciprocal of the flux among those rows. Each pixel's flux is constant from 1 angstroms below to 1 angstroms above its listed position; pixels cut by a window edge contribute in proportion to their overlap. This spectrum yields 4116.0 angstroms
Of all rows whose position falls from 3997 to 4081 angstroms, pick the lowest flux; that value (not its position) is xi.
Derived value 11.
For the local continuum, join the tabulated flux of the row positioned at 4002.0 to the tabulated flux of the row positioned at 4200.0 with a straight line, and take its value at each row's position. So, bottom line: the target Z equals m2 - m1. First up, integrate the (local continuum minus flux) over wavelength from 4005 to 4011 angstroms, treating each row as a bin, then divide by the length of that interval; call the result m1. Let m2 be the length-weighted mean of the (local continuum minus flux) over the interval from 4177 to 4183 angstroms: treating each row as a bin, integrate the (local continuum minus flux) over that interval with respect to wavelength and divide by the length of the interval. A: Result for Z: 2.2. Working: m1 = -0.70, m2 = 1.5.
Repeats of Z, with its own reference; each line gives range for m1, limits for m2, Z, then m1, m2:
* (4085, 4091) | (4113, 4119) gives 0.2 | -1.69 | -1.5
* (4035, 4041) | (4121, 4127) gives 1.3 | -1.20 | 0.1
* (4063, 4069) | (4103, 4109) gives -1.7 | 1.19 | -0.6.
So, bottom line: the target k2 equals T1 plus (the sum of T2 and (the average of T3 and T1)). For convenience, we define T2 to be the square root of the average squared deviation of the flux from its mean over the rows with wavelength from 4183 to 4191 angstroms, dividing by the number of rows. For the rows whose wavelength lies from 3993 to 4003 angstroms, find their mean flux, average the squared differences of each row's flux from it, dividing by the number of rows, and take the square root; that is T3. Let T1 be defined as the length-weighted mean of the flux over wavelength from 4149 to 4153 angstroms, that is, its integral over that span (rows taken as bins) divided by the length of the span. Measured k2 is 19.6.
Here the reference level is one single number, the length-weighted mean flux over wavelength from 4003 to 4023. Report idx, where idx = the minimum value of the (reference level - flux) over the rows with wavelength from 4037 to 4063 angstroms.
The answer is -1.0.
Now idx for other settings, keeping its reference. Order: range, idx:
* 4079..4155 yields -2.0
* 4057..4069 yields 0.3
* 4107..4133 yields -2.0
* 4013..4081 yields -1.0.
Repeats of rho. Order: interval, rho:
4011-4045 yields 4038.0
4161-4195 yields 4190.0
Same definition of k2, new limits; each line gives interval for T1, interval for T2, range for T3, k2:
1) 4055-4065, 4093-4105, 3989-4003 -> 19.5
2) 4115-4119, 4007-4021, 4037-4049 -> 22.6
